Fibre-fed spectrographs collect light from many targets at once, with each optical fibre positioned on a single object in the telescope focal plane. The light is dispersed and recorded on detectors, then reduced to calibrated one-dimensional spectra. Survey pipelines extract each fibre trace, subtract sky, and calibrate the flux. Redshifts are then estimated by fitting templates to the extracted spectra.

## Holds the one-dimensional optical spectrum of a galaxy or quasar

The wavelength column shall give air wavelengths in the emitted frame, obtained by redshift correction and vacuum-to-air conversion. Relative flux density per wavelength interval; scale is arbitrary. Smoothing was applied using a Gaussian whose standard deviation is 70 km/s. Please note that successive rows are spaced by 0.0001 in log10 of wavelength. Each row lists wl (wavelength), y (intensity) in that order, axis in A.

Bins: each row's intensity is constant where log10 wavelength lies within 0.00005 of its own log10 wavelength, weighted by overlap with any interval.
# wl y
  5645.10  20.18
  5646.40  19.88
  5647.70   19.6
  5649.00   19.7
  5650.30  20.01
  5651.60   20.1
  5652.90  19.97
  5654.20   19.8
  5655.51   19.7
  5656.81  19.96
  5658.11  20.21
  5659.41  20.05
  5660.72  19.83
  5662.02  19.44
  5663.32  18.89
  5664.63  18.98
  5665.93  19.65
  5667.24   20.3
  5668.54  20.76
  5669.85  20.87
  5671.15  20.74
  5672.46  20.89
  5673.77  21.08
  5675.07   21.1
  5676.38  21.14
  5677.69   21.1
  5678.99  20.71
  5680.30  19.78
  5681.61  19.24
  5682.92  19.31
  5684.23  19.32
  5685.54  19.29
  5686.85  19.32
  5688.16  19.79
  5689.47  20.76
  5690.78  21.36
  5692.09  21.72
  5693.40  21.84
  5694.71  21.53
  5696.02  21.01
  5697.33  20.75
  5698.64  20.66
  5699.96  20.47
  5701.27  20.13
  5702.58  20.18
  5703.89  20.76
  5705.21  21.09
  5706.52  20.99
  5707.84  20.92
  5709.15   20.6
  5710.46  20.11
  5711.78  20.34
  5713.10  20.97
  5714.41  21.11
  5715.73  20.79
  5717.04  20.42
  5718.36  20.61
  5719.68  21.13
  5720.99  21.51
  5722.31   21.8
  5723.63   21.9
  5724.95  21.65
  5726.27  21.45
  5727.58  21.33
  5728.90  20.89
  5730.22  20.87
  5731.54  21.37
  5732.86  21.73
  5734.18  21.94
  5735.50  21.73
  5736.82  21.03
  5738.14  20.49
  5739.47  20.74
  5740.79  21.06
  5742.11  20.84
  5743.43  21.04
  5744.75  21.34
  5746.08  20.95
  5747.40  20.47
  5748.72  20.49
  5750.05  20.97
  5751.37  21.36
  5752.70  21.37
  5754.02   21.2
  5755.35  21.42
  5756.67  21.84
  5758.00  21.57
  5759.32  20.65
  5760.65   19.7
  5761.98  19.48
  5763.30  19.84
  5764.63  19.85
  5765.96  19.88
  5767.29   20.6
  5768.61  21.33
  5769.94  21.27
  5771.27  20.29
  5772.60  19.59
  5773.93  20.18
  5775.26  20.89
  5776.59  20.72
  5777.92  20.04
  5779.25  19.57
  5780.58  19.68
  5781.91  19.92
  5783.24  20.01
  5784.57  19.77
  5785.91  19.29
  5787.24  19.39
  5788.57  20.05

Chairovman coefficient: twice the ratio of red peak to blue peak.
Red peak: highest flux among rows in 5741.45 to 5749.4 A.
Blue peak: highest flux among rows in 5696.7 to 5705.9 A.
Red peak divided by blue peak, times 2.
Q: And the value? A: 2.024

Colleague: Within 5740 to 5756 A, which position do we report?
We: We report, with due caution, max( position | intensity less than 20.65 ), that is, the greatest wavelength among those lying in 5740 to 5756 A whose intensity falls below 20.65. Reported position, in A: 5748.72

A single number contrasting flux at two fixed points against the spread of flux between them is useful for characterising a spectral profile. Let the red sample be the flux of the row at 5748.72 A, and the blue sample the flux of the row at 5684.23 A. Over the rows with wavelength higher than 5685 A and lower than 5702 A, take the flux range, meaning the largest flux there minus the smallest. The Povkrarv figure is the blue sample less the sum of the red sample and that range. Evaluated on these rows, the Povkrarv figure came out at -3.7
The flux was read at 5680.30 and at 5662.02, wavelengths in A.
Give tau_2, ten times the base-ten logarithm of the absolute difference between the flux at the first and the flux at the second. -4.7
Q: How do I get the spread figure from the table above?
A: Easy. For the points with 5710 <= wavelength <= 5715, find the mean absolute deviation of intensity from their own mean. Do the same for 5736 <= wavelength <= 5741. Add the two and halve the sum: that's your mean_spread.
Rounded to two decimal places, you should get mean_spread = 0.31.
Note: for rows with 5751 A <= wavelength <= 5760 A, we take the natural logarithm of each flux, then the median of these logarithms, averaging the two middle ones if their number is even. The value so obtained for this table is 3.06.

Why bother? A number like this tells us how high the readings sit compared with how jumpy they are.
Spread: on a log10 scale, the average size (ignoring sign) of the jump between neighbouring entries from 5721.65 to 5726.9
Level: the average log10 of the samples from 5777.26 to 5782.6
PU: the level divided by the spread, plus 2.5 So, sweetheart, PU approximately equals 356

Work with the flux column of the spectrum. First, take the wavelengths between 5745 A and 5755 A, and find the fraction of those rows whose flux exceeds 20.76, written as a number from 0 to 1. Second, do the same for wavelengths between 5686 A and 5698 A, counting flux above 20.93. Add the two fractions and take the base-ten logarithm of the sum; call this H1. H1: 0.10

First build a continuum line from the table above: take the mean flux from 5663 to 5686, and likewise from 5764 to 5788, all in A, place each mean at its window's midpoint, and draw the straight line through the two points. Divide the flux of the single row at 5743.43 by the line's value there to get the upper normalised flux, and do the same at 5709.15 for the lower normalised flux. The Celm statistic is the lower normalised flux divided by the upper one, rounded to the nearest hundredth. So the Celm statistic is 0.98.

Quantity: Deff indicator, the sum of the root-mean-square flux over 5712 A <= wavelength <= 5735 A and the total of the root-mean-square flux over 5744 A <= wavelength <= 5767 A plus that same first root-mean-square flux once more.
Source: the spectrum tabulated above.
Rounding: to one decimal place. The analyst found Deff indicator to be 63.3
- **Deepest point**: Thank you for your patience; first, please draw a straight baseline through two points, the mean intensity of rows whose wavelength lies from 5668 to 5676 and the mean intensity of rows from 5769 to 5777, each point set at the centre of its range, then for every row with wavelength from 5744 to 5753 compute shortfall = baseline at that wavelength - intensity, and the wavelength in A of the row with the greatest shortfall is 5747.40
